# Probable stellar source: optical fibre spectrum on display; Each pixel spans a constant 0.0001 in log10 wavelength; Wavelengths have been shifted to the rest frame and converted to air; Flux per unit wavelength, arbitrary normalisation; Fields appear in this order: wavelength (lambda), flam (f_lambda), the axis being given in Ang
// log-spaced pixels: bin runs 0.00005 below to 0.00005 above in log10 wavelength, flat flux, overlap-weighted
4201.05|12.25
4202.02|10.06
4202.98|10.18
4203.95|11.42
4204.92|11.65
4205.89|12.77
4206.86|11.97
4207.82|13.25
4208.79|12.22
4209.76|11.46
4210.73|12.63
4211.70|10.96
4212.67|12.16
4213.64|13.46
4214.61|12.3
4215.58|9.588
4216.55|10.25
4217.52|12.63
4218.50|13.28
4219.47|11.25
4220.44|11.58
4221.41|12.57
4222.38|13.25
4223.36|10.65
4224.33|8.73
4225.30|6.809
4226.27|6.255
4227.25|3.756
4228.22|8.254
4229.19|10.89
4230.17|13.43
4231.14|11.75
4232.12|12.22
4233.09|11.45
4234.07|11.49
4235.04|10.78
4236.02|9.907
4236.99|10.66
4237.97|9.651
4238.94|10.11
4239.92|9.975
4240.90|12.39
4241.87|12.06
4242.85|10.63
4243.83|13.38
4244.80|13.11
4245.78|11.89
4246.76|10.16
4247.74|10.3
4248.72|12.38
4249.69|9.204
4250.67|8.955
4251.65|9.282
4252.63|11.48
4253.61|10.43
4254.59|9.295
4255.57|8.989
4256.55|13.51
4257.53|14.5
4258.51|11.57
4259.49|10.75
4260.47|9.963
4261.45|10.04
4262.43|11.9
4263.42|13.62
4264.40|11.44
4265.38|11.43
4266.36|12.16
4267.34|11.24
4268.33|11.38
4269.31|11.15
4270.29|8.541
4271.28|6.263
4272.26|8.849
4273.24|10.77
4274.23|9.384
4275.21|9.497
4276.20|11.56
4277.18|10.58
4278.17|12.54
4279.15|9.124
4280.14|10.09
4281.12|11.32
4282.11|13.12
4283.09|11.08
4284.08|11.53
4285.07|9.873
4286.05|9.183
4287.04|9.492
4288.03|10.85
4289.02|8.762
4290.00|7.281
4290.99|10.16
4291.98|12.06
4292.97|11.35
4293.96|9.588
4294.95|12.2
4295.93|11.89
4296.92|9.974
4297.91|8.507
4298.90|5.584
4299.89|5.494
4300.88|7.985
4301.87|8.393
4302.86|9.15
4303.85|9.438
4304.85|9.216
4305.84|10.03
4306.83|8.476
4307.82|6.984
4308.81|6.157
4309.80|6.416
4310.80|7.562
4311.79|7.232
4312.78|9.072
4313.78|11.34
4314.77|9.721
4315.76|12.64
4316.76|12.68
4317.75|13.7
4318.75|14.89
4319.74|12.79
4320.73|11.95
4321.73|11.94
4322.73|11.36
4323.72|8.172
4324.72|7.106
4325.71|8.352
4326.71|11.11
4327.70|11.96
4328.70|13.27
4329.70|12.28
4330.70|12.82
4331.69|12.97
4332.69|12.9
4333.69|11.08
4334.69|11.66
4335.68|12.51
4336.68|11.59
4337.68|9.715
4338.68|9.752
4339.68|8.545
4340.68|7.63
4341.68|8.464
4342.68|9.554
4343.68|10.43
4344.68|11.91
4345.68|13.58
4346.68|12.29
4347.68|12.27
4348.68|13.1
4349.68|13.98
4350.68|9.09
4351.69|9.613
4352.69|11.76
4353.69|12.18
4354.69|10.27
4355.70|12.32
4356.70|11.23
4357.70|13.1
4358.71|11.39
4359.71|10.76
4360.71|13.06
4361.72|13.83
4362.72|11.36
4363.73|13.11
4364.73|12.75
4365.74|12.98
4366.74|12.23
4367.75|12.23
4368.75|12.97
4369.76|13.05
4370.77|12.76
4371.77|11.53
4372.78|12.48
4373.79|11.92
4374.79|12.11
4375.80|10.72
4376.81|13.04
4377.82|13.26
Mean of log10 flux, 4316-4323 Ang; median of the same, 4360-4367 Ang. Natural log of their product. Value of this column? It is 0.21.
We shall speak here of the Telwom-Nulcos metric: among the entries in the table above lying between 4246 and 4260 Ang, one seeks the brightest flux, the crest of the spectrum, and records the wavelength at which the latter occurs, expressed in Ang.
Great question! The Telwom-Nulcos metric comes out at 4257.53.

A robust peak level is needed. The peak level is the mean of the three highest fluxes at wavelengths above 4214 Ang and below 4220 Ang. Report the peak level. 12.7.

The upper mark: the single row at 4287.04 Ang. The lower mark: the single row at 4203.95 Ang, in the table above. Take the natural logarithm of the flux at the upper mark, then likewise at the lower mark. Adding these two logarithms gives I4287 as 4.7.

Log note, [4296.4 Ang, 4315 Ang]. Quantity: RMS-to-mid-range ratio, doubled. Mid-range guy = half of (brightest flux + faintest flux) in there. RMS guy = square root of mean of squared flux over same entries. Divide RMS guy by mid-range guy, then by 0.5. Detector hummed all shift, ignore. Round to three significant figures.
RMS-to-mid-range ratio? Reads 2.00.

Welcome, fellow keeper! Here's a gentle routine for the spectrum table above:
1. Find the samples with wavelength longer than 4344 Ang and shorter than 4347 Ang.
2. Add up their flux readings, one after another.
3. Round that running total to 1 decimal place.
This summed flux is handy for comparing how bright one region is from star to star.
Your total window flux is 37.8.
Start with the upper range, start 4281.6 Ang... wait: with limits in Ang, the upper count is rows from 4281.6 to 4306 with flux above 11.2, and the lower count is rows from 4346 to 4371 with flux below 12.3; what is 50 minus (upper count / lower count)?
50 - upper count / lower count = 49.5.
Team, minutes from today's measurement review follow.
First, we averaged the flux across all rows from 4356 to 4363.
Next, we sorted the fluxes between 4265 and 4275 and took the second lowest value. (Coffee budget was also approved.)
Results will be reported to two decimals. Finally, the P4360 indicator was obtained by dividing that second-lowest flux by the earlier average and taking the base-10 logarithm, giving -0.15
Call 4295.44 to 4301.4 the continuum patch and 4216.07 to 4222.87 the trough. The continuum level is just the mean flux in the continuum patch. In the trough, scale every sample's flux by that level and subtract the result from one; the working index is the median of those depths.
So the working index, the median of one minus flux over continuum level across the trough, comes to -0.5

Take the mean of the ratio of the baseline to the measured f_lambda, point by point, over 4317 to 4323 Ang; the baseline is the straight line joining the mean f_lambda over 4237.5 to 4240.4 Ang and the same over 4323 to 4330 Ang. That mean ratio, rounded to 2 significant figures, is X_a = 0.81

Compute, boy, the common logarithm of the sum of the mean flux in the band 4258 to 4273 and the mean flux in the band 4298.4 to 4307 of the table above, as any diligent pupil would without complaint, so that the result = 1.276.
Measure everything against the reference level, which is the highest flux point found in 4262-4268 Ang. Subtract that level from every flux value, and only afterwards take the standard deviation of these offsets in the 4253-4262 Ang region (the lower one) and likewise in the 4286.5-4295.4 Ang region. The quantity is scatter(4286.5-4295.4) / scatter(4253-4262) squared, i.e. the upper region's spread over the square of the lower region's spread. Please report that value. 0.5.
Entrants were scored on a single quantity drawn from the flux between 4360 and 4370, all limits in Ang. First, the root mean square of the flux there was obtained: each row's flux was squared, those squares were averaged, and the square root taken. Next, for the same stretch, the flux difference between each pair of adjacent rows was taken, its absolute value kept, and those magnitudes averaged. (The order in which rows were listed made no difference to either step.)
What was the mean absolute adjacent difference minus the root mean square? -12.0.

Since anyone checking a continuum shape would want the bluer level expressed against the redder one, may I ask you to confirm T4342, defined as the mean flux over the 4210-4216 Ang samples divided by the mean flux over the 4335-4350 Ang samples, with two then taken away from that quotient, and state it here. -0.92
